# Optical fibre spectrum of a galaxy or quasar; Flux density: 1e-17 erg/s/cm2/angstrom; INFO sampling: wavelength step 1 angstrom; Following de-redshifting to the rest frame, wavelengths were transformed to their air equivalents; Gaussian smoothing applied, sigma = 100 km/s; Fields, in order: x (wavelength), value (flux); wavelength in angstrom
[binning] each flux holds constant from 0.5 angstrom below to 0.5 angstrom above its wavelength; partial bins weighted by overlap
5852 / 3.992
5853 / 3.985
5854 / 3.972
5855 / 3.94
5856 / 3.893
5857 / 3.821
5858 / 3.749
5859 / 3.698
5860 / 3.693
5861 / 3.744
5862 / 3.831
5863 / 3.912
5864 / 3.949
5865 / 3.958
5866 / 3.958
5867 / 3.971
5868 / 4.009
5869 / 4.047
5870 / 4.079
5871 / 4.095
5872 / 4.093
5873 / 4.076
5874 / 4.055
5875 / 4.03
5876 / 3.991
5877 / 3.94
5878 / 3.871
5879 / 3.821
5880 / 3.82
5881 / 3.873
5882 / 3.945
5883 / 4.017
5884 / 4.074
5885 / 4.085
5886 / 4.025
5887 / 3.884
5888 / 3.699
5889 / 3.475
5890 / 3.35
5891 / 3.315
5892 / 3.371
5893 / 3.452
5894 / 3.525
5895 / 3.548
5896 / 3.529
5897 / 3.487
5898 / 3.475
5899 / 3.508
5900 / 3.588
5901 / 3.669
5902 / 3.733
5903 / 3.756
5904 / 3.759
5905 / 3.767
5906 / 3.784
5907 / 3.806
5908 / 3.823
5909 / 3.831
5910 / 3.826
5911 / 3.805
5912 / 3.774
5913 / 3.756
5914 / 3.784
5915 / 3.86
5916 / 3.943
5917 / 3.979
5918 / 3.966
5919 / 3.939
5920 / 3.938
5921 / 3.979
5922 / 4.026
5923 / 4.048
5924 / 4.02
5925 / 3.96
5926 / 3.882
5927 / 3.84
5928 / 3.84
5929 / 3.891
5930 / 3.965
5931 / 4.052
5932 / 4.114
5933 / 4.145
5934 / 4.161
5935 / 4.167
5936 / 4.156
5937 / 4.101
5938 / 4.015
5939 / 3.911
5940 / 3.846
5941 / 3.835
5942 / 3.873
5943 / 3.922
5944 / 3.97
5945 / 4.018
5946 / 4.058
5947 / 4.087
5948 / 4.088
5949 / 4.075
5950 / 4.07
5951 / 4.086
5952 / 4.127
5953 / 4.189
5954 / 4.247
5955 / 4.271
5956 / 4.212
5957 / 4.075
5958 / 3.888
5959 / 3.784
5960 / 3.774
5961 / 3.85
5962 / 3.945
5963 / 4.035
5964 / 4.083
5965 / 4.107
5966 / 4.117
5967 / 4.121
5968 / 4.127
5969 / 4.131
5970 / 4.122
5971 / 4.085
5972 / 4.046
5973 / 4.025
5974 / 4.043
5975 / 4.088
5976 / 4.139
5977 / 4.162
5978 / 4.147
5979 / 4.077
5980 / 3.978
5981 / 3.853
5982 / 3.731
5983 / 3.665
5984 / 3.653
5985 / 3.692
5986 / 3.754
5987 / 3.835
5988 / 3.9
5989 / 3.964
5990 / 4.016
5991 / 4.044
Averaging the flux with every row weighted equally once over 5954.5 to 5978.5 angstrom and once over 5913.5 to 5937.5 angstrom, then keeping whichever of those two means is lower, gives 3.99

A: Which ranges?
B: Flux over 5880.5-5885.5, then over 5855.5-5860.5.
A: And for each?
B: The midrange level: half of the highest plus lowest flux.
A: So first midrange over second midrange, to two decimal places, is 1.05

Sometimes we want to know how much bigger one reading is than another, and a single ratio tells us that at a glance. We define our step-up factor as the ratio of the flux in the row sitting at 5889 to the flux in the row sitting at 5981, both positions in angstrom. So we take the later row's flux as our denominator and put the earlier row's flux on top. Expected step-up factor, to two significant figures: 0.90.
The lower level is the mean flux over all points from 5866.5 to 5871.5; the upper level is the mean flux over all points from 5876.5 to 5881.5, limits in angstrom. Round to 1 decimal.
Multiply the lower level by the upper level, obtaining 15.6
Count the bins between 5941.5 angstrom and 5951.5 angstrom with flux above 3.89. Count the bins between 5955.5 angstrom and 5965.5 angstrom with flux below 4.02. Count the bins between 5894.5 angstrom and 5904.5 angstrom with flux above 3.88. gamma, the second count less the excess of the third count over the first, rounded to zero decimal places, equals 14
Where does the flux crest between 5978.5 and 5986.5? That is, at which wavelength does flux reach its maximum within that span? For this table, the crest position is 5979 angstrom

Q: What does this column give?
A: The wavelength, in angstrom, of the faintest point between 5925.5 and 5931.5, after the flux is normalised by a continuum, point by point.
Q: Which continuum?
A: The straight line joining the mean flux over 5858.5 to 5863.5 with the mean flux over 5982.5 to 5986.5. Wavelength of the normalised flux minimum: 5927 angstrom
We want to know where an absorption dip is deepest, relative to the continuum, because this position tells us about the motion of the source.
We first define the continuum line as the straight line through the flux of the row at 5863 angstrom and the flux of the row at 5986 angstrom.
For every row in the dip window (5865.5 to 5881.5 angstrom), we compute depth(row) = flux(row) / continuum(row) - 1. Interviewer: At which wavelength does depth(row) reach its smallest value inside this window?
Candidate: 5879 angstrom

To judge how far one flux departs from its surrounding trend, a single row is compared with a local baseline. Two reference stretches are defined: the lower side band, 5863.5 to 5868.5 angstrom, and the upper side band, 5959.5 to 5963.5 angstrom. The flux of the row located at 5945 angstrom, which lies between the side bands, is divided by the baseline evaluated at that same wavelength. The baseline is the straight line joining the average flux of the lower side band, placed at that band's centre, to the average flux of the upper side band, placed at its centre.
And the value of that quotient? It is 1.03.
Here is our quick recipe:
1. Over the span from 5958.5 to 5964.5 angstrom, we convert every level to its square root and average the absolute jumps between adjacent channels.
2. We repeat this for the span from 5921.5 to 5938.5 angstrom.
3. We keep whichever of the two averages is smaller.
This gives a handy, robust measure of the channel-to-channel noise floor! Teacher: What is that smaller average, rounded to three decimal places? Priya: 0.011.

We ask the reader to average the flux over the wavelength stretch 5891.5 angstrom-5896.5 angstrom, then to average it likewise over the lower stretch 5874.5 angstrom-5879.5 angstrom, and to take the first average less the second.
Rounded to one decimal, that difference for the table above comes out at -0.4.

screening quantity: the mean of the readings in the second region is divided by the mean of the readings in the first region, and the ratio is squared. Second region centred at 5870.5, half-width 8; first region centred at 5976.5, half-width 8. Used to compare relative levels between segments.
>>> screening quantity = 1.00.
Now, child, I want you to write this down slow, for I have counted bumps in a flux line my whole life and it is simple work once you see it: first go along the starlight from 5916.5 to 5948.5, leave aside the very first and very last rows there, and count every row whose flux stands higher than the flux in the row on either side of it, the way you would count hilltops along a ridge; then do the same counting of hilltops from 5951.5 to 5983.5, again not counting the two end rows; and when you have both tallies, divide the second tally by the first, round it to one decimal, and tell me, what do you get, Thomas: 1.5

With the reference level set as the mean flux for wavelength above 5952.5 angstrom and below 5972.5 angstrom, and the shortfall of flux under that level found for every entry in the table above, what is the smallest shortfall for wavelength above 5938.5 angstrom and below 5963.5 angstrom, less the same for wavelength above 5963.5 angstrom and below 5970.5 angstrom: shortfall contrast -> -0.14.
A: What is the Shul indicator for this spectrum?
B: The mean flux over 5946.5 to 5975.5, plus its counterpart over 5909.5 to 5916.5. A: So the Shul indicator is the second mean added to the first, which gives 7.89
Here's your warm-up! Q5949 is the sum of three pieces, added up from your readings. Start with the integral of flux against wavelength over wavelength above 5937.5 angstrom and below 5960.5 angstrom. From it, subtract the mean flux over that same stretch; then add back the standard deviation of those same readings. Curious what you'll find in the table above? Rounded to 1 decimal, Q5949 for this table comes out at 88.5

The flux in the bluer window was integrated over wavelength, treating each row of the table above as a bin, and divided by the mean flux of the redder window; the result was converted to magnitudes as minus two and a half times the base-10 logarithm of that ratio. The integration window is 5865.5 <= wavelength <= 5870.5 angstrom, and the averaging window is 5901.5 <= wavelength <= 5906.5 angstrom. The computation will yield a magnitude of -1.82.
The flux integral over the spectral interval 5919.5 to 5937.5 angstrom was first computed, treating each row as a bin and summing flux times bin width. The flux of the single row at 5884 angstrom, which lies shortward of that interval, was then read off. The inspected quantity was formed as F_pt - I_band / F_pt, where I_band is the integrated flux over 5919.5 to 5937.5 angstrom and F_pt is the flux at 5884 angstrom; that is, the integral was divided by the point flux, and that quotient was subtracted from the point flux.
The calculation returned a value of -13.7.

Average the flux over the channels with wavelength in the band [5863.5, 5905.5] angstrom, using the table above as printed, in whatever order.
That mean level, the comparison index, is 3.80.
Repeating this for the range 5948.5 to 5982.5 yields 4.05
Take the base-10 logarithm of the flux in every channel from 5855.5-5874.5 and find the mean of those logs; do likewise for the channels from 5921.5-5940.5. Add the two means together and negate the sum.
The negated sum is -1.20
